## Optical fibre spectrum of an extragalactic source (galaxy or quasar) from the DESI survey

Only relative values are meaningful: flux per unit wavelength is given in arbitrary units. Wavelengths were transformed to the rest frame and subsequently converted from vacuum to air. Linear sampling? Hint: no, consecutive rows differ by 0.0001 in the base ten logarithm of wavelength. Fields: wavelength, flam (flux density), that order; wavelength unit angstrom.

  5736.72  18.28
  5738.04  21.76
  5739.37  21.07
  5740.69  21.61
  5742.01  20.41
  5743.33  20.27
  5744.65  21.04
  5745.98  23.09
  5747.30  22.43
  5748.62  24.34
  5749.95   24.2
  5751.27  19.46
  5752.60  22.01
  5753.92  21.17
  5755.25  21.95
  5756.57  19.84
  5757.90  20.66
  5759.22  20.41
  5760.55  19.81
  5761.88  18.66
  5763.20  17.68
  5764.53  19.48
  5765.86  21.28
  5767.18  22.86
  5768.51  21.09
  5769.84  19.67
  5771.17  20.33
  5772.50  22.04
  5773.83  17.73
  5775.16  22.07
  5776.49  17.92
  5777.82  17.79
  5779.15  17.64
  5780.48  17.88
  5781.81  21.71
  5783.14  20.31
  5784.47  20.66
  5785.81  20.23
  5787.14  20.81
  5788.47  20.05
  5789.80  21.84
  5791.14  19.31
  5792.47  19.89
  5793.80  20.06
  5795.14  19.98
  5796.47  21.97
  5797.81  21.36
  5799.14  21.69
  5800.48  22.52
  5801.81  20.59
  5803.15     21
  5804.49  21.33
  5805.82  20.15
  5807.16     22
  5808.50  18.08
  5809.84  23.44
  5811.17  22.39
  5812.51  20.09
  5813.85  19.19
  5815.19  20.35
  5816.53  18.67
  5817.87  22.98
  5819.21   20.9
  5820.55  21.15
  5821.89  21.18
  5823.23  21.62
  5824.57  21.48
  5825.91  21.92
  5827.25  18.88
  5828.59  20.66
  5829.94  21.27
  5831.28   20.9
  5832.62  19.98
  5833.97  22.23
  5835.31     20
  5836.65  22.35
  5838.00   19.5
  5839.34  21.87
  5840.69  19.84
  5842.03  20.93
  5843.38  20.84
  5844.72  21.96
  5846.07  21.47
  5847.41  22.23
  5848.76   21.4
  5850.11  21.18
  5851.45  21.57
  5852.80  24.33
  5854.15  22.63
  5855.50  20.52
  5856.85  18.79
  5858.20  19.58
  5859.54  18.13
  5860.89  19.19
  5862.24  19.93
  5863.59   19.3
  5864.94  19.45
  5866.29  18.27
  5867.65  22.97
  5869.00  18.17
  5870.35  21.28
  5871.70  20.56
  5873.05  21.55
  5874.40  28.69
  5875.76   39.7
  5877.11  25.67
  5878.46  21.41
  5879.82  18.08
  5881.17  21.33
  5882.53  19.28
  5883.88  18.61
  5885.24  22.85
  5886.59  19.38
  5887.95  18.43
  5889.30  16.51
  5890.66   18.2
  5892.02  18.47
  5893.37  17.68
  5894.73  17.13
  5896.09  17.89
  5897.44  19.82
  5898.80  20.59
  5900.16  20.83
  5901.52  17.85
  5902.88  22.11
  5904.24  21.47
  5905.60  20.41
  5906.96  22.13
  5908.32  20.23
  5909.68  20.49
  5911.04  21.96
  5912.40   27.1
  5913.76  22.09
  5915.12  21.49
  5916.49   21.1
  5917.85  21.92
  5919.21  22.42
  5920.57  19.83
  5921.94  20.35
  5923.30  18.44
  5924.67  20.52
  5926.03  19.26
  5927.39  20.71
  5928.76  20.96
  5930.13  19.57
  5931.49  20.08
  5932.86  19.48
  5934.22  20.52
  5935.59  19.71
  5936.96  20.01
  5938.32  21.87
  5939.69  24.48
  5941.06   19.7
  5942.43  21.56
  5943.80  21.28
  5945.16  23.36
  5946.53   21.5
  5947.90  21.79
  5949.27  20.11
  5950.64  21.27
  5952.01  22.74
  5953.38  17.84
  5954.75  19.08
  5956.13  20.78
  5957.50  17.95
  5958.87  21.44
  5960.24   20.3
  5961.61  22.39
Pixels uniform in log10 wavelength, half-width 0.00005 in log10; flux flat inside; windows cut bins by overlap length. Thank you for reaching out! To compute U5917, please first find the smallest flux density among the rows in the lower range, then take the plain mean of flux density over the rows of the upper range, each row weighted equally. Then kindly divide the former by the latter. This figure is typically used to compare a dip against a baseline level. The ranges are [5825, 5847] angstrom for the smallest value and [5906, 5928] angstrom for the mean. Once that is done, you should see 0.888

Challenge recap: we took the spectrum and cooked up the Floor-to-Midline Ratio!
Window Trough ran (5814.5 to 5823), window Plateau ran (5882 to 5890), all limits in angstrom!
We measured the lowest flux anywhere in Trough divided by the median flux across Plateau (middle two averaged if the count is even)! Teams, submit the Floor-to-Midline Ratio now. 0.99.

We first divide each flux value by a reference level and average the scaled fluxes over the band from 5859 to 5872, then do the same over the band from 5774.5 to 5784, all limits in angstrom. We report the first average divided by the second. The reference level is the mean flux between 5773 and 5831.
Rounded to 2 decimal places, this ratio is 1.02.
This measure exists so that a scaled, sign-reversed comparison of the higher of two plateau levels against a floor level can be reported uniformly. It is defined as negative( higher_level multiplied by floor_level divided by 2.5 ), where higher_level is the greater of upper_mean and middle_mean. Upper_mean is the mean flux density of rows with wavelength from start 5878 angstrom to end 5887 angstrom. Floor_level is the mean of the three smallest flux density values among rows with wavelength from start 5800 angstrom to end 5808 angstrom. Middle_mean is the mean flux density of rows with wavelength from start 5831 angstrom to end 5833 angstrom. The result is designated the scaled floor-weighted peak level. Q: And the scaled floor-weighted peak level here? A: -168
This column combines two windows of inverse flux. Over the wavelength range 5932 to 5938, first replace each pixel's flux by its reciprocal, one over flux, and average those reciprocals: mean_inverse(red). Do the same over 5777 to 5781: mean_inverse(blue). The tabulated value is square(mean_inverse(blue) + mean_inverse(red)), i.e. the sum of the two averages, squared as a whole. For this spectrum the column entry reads 0.0113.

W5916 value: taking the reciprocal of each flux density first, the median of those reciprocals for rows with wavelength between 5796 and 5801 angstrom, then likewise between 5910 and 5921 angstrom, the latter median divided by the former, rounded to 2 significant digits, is 0.99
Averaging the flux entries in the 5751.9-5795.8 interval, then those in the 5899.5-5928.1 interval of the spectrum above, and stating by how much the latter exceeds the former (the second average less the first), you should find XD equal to 0.9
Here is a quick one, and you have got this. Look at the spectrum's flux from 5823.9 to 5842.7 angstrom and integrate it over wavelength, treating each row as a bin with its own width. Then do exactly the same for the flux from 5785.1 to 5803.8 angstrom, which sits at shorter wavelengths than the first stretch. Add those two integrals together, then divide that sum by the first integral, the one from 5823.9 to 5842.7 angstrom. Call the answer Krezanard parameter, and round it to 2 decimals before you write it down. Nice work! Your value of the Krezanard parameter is 1.99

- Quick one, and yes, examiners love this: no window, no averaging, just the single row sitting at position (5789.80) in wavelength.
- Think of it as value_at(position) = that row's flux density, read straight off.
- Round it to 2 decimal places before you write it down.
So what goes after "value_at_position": 21.84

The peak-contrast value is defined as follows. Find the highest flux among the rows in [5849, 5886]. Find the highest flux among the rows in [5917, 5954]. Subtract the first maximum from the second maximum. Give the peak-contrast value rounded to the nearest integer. -15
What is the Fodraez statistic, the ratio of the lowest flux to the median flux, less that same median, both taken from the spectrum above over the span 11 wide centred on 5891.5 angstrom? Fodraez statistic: -17.1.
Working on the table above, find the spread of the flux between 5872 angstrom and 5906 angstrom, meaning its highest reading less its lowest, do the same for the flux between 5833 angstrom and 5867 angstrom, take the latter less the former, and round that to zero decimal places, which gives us -17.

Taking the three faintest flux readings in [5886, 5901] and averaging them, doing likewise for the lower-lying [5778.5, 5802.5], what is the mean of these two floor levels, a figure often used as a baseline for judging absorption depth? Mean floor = 17.7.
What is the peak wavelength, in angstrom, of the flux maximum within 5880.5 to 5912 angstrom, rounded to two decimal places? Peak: 5885.24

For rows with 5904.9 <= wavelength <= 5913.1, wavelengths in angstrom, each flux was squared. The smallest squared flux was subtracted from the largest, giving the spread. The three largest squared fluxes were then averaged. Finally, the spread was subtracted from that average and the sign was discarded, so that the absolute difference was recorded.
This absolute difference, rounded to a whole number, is 244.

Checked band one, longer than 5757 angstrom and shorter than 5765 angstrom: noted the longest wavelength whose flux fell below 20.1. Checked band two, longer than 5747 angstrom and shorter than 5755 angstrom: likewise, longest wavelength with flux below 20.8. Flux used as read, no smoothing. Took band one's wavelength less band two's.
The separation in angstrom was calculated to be 13.3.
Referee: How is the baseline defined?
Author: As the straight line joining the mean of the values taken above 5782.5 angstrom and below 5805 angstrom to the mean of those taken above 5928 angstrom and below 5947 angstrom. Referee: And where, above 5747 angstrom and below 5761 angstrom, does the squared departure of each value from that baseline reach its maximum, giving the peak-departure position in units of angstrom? 5748.62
